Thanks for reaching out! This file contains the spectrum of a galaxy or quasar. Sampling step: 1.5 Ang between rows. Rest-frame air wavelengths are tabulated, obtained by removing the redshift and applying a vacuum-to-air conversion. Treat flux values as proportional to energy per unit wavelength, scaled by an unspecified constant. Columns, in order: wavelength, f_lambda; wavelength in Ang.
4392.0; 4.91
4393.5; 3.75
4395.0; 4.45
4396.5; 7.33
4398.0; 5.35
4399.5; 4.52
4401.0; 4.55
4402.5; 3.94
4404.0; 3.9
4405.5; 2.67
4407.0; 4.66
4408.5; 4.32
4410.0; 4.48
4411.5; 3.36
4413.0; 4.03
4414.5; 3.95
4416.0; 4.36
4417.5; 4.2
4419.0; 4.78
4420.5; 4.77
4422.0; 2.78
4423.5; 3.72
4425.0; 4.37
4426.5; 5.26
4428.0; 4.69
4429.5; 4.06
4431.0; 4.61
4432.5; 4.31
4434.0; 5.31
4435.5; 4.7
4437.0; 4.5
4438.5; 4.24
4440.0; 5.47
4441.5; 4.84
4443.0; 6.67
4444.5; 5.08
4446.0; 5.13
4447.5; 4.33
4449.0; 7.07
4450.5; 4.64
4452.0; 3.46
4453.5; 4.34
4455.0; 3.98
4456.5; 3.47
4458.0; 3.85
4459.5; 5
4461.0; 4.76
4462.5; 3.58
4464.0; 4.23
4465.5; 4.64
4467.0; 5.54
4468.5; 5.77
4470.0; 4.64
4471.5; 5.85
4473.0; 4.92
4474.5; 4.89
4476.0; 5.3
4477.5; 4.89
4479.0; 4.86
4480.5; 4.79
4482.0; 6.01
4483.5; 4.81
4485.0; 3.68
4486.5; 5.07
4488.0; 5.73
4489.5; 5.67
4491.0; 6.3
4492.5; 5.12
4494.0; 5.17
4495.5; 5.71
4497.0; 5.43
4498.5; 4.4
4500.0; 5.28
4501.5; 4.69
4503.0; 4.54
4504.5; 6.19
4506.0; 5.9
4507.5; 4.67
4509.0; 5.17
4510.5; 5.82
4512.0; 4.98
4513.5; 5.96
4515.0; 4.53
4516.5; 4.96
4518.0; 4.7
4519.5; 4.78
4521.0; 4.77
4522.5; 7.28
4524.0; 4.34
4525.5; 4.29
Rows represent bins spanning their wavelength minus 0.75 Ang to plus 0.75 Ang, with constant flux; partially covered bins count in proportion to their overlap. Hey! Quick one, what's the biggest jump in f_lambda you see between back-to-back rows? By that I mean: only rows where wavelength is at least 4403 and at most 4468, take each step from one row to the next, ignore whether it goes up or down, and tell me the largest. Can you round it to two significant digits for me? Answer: 2.7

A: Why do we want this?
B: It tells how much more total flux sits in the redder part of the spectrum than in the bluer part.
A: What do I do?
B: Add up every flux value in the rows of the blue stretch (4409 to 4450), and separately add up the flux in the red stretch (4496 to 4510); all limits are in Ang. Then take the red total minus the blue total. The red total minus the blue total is -79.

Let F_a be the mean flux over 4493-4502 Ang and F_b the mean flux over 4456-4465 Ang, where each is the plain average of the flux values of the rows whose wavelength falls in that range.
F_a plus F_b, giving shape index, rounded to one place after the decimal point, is 9.3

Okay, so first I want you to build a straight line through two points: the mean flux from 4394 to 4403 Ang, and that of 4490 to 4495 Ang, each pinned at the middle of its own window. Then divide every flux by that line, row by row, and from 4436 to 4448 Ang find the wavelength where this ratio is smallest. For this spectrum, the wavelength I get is 4438.5 Ang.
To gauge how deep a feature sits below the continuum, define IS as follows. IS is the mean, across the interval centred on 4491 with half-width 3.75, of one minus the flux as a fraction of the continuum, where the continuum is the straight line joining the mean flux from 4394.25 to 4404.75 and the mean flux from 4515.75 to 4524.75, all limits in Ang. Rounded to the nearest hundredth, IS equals -0.10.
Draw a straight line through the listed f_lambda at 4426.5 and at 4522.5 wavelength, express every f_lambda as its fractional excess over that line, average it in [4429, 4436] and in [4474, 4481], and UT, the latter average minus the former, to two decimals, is -0.07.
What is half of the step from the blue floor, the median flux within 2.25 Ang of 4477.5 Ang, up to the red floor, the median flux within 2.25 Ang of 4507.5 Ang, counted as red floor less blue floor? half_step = 0.14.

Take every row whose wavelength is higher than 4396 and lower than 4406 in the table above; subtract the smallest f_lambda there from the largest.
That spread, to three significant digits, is 4.66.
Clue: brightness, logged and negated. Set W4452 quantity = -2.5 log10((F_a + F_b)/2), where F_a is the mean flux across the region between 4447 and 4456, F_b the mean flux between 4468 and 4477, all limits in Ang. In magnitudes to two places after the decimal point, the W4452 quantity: -1.73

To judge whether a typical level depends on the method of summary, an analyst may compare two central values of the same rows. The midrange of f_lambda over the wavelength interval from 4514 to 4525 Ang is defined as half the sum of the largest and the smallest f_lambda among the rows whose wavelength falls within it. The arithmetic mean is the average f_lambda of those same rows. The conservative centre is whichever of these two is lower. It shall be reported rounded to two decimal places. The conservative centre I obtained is 5.05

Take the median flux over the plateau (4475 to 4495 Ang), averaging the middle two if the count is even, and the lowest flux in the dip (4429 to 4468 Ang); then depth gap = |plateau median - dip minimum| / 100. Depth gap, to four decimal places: 0.0166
